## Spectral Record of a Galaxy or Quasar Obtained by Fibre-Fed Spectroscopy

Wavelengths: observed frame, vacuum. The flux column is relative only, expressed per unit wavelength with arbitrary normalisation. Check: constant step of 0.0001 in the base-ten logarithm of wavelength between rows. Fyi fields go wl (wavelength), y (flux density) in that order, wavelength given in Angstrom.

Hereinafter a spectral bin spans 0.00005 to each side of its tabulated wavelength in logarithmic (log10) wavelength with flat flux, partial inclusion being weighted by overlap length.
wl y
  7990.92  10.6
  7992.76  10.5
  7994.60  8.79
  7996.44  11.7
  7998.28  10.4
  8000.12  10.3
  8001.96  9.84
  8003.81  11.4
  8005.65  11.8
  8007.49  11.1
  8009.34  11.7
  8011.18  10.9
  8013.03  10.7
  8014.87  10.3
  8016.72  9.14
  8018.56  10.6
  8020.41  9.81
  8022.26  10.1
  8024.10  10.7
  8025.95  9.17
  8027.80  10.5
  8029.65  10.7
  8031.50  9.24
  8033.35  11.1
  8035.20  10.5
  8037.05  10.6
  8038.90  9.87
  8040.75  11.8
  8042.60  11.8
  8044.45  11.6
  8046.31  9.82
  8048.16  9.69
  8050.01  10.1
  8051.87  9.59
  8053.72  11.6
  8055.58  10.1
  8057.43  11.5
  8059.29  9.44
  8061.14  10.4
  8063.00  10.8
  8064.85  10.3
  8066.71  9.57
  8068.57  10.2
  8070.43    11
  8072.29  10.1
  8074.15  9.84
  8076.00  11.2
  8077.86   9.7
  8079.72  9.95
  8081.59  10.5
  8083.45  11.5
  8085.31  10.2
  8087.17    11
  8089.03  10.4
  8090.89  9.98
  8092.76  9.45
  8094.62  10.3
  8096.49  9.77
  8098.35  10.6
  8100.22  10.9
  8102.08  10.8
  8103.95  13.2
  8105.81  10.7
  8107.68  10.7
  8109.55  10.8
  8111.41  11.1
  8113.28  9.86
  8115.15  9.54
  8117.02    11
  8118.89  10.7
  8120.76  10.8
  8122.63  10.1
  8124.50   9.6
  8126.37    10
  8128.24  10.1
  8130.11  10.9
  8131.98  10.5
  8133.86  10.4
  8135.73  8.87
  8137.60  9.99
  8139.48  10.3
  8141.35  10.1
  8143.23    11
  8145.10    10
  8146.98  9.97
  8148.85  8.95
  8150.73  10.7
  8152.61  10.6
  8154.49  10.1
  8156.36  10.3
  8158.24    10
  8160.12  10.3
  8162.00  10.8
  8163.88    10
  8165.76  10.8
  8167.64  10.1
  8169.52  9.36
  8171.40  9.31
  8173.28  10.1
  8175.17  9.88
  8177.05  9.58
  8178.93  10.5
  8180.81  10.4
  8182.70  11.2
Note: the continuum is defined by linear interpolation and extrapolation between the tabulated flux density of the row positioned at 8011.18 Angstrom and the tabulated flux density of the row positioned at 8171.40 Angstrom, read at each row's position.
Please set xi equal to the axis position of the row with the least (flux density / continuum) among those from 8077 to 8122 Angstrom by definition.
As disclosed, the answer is 8092.76 Angstrom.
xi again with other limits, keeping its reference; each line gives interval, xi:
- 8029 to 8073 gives 8031.50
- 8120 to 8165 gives 8135.73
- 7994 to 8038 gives 7994.60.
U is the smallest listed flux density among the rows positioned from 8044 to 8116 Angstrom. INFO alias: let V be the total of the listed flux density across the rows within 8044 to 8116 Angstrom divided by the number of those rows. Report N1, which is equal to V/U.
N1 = 1.11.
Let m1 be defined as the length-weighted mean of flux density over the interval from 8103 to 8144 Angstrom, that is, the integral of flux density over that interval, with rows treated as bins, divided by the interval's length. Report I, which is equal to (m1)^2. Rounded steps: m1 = 10.5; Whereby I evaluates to 109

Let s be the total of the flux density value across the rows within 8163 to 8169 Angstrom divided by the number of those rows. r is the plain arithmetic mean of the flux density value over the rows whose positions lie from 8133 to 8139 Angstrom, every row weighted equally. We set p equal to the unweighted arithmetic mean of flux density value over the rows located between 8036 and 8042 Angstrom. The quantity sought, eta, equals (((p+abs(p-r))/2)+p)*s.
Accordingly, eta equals 171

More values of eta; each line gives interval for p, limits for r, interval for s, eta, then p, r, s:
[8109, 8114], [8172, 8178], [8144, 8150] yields 157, 10.6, 9.9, 9.6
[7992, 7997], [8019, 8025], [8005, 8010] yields 179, 10.3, 10.2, 11.5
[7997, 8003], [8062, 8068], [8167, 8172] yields 147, 10.2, 10.2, 9.6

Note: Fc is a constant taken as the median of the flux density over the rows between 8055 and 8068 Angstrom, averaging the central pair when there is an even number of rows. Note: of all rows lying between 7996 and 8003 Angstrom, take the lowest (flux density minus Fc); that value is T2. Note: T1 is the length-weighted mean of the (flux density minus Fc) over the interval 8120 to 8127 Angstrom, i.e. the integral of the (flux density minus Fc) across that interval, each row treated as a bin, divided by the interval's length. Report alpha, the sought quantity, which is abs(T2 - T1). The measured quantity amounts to 0.3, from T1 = -0.2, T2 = -0.5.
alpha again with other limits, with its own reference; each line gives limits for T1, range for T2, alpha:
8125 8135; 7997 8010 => 0.5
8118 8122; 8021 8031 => 1.5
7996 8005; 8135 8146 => 1.8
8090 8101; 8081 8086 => 0.0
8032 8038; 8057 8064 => 1.2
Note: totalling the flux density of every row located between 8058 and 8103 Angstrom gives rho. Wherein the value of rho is 248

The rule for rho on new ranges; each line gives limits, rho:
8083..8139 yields 314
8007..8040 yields 187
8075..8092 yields 94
